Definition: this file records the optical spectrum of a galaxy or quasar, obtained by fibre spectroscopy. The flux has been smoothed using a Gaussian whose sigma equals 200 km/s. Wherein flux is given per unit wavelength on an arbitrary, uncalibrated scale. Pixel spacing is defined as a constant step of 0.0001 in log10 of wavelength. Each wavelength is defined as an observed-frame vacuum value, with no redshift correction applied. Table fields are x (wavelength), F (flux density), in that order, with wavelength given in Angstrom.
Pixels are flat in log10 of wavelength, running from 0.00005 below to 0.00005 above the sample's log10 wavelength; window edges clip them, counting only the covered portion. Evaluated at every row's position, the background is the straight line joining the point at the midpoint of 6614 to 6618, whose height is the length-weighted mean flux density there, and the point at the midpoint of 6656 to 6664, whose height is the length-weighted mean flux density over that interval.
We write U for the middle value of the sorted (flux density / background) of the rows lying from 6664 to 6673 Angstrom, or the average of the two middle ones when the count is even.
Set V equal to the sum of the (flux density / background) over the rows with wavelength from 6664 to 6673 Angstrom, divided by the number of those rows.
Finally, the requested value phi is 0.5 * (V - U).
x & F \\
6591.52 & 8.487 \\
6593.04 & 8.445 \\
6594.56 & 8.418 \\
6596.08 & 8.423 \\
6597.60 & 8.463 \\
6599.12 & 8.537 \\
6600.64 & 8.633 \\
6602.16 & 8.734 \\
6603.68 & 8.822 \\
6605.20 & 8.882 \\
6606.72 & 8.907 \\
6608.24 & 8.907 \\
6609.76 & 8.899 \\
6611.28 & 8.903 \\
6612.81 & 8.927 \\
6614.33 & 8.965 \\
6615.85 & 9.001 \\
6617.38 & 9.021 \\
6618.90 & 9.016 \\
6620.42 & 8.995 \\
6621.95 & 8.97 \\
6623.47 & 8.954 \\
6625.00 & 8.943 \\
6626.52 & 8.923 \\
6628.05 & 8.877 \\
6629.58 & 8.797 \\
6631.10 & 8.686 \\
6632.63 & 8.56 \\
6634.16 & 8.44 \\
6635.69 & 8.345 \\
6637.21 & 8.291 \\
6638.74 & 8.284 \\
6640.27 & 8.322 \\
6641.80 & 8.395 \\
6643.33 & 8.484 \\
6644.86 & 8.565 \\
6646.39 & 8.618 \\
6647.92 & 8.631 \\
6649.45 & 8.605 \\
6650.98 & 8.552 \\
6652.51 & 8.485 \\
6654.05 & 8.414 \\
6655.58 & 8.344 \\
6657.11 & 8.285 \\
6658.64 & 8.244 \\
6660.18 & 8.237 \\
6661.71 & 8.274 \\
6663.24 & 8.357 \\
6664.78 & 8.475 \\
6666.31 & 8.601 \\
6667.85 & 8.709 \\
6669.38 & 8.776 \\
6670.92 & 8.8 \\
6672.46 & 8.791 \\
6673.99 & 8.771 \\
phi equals -0.0031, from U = 1.07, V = 1.07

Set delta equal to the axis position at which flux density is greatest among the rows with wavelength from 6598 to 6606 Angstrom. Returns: 6605.20 Angstrom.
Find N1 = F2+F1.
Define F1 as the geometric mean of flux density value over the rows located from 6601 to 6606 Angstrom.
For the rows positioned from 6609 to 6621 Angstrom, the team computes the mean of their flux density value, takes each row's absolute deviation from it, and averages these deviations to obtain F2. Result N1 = 8.9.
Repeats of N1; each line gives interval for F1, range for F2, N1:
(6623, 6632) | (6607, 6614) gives 8.9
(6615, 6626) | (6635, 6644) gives 9.0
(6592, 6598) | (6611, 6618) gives 8.5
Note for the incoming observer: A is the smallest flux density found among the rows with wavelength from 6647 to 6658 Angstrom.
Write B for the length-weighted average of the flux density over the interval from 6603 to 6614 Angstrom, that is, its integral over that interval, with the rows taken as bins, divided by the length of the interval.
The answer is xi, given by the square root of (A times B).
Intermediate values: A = 8.285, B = 8.90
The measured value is 8.59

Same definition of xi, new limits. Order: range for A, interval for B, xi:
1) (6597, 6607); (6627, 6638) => 8.52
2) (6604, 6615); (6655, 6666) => 8.60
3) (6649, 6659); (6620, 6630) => 8.57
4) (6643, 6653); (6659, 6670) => 8.48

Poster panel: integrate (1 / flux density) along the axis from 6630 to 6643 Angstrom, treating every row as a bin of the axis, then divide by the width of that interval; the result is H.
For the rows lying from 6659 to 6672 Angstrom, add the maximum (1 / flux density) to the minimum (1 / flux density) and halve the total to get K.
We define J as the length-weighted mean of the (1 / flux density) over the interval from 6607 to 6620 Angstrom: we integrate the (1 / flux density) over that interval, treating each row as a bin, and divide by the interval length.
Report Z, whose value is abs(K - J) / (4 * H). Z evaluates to 0.0122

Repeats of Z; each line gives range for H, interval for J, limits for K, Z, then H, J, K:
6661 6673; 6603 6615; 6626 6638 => 0.0085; 0.116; 0.1124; 0.116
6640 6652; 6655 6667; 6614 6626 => 0.0181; 0.117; 0.1198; 0.111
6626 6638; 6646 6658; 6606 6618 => 0.0136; 0.116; 0.1179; 0.112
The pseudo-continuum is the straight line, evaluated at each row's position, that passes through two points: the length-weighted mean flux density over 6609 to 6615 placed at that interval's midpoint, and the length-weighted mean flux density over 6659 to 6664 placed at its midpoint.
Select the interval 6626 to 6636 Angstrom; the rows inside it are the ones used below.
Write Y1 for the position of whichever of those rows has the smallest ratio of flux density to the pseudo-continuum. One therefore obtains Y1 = 6635.69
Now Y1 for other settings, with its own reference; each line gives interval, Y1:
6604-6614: 6605.20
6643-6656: 6643.33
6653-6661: 6658.64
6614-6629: 6614.33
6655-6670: 6658.64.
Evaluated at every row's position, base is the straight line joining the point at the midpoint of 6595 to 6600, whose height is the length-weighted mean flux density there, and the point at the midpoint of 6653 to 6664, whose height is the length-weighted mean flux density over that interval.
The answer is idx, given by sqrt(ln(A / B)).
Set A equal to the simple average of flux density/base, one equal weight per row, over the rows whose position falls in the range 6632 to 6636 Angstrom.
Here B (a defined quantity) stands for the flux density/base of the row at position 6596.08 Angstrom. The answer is 0.12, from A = 1.009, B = 0.99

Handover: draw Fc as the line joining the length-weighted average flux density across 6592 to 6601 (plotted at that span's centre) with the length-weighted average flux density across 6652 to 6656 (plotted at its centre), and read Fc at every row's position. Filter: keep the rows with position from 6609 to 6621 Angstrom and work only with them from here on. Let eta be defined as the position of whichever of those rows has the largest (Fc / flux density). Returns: 6609.76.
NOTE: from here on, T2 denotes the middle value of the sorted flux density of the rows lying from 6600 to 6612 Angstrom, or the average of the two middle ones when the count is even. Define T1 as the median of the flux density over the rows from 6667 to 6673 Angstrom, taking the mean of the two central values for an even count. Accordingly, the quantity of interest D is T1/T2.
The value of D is 0.99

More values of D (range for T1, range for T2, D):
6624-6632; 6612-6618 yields 0.99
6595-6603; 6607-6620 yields 0.95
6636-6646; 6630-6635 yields 0.98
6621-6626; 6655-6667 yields 1.08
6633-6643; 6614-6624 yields 0.93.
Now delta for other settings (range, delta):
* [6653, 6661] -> 6654.05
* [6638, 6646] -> 6644.86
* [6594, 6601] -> 6600.64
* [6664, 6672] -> 6670.92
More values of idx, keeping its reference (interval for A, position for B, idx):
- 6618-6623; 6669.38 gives 0.10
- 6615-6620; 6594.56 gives 0.27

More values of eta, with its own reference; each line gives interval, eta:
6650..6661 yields 6660.18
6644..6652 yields 6650.98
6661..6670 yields 6661.71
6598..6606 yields 6599.12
